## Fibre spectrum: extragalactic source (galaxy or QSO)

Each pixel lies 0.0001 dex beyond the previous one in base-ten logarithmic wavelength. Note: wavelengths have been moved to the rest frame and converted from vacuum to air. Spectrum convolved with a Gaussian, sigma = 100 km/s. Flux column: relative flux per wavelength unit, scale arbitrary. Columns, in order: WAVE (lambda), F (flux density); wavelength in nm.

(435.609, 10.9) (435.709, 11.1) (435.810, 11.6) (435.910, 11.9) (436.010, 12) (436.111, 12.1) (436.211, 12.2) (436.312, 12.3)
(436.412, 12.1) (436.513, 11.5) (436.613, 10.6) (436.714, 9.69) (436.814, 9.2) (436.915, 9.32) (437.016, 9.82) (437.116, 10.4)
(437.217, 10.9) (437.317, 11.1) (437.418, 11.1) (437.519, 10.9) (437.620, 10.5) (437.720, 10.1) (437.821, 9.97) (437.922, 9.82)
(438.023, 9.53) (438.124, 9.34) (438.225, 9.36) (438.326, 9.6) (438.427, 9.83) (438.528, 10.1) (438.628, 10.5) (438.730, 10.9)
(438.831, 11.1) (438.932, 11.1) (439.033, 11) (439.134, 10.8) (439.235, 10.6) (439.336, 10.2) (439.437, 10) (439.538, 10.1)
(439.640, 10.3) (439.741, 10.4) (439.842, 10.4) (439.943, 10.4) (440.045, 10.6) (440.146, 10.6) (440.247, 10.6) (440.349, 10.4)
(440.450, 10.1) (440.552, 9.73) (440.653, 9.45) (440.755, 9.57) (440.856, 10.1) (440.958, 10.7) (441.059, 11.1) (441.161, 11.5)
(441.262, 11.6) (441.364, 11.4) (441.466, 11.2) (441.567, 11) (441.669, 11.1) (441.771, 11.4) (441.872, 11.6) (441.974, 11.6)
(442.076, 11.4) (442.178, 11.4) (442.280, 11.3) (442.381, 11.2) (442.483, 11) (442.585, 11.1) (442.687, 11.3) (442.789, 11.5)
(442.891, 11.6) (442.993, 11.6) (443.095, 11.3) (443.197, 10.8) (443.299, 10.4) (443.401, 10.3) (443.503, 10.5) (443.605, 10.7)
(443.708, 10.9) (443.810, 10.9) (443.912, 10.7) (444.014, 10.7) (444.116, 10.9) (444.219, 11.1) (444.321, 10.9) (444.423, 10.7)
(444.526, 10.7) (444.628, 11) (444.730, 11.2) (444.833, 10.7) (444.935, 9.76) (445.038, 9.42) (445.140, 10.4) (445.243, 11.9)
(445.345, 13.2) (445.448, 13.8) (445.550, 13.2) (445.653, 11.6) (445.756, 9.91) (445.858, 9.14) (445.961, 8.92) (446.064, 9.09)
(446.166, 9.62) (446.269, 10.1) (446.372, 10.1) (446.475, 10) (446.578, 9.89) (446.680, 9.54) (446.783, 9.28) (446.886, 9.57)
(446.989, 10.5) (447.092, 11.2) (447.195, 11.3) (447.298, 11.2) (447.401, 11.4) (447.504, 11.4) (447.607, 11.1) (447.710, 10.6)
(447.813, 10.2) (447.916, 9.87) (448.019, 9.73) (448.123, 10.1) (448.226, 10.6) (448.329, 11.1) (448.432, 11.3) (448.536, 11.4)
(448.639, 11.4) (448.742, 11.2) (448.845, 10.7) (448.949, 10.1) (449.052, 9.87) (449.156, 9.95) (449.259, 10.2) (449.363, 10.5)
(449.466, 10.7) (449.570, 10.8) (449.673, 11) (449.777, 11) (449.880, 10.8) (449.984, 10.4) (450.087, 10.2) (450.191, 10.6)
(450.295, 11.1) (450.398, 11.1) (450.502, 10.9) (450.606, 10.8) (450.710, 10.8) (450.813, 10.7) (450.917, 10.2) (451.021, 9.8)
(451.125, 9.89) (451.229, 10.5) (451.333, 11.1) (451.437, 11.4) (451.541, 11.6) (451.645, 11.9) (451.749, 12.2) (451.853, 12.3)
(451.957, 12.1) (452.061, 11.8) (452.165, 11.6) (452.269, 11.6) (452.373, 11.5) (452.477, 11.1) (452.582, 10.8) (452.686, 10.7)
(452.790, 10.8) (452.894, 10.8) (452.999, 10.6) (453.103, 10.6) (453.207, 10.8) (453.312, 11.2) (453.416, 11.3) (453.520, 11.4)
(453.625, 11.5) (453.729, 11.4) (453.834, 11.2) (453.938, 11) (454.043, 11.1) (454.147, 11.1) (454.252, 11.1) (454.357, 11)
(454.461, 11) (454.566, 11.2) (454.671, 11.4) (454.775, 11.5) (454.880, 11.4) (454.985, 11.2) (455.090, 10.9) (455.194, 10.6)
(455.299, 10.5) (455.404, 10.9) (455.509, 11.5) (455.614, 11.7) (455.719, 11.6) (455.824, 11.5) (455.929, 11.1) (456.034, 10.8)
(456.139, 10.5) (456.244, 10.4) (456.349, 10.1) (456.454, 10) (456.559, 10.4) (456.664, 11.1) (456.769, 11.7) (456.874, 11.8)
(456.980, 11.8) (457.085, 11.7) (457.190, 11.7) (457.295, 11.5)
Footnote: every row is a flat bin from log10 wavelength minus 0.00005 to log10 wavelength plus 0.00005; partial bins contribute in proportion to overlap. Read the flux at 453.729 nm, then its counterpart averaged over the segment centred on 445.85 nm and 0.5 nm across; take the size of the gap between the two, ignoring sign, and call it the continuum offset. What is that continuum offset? 1.7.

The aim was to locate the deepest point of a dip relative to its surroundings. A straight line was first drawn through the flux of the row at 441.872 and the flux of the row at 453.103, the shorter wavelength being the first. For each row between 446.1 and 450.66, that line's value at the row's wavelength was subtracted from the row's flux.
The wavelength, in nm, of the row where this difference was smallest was 446.783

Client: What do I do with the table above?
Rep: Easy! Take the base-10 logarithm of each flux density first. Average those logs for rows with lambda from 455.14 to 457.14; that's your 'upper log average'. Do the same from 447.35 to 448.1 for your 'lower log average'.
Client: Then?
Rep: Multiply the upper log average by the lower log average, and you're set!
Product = 1.07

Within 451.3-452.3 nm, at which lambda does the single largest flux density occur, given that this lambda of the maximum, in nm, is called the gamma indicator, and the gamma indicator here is 451.853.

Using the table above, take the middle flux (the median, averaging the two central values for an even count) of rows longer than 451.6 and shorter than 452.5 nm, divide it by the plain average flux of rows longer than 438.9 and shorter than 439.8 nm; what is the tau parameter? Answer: 1.12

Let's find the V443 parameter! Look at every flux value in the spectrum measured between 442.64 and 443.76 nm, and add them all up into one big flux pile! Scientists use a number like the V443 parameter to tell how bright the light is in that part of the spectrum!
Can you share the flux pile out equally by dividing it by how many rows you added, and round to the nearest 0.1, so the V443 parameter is 11.0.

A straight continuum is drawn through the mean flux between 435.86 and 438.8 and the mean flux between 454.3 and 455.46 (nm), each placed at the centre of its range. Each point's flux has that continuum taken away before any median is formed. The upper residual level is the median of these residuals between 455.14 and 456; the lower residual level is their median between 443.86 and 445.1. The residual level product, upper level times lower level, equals -0.012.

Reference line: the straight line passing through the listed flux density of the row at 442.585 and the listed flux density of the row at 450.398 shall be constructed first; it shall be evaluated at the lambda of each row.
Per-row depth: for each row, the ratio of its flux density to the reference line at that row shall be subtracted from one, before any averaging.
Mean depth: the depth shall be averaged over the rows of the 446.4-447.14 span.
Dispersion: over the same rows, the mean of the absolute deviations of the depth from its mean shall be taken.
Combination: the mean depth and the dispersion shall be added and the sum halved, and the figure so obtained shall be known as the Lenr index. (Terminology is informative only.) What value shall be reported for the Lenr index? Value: 0.072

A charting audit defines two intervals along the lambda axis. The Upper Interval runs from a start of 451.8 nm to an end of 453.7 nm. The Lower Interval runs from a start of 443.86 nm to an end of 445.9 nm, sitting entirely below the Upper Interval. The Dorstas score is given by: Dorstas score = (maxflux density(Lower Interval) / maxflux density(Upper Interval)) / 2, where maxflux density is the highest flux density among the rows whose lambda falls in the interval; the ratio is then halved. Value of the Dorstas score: 0.561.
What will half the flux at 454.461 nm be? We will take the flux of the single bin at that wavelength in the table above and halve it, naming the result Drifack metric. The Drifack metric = 5.5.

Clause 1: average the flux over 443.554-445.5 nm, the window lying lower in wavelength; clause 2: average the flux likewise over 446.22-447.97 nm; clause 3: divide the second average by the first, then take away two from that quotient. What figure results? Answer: -1.05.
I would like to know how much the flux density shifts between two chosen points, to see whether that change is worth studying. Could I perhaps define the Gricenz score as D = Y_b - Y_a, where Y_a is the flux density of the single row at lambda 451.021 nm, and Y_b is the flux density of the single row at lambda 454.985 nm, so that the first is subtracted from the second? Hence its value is 1.4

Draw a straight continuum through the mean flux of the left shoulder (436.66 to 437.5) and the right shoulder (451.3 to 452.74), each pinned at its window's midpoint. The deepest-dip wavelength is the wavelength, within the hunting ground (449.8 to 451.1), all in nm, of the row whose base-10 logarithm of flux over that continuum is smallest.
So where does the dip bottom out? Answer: 451.021 nm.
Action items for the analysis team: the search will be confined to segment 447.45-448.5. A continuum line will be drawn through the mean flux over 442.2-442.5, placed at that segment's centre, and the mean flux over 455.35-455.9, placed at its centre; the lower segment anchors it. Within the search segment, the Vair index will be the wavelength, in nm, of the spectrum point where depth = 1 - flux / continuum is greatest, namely 448.019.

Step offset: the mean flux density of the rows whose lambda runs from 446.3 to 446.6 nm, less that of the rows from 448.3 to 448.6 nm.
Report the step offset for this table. -1.3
